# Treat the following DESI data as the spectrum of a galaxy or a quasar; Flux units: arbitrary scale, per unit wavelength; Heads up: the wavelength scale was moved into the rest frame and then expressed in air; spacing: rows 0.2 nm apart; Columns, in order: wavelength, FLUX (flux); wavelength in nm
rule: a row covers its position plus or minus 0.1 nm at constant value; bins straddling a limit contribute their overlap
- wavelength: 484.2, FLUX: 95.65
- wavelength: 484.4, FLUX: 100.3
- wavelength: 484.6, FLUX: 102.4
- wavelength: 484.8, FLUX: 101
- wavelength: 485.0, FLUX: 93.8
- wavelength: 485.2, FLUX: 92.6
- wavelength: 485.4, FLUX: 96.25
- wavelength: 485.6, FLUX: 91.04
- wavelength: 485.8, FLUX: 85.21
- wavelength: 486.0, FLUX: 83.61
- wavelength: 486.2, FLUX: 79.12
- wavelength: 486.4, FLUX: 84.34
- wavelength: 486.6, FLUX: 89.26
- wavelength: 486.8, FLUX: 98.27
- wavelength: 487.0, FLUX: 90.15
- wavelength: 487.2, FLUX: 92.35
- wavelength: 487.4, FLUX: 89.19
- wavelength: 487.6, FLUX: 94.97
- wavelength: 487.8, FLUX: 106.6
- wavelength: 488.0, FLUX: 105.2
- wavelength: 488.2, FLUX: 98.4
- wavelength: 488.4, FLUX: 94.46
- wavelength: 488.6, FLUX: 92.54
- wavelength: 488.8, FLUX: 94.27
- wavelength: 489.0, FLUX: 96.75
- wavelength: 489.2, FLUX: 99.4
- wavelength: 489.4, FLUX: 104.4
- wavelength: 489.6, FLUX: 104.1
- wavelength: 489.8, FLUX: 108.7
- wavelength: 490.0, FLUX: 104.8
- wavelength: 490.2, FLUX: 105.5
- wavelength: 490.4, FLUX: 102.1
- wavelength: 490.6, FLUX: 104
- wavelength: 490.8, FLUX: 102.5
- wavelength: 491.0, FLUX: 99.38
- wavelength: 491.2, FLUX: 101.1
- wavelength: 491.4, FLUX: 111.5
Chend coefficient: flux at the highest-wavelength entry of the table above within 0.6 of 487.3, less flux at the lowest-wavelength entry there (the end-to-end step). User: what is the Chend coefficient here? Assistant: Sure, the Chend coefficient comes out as 8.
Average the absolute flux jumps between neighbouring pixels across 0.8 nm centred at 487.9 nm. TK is 6.6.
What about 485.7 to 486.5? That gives 3.8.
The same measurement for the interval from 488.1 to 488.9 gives 2.5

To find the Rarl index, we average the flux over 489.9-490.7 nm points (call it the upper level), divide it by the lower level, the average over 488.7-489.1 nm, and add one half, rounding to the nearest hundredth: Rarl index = 1.59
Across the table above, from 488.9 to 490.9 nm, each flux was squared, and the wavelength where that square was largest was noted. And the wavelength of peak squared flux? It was 489.8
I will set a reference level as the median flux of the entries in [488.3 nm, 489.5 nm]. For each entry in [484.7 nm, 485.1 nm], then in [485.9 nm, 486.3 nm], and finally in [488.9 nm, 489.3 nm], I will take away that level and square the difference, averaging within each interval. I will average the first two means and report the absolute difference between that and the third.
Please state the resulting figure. 104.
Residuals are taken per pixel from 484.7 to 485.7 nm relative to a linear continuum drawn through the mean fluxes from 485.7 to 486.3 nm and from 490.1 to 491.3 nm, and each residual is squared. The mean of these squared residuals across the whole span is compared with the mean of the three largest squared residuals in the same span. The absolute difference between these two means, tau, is 83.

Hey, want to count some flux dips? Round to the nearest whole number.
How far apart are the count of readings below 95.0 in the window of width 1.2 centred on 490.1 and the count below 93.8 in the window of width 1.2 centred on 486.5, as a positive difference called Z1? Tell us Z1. 5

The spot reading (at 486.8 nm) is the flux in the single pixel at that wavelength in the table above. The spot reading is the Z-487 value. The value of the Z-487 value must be 98.27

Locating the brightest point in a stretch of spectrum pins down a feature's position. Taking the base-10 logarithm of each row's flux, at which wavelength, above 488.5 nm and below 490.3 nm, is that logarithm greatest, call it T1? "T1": 489.8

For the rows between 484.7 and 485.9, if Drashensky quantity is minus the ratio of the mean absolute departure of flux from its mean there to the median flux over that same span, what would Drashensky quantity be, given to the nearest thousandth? -0.040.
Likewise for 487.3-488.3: -0.057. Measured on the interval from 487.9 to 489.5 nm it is -0.038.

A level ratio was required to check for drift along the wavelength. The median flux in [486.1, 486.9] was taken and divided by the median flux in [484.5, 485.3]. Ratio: 0.89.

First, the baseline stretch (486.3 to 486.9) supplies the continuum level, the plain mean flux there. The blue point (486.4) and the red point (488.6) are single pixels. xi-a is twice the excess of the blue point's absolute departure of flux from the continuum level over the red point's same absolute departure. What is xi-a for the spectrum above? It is 9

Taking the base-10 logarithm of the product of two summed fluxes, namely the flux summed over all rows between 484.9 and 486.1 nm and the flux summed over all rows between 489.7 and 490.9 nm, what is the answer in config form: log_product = 5.53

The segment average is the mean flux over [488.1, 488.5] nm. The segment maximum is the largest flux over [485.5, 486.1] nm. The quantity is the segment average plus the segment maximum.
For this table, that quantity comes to 187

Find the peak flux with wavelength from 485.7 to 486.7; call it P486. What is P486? 89.26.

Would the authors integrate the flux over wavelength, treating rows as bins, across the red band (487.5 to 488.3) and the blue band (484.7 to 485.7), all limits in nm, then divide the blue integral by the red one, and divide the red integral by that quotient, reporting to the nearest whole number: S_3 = 69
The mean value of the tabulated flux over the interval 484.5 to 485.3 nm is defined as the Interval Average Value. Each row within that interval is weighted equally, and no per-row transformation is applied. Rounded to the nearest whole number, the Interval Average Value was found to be 97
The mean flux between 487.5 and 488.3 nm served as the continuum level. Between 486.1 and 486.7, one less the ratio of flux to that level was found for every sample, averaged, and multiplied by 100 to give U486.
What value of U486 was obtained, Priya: 17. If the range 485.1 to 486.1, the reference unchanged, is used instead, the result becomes 11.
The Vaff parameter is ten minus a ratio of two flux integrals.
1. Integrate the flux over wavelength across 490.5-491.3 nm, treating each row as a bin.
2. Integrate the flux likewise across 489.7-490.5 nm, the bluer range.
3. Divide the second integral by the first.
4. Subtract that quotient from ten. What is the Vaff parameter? 8.97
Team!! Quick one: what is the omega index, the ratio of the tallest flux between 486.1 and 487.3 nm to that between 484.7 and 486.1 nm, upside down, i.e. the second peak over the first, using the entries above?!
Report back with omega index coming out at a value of 1.03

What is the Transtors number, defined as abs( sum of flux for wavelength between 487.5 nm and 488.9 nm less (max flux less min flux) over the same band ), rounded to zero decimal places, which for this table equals 672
